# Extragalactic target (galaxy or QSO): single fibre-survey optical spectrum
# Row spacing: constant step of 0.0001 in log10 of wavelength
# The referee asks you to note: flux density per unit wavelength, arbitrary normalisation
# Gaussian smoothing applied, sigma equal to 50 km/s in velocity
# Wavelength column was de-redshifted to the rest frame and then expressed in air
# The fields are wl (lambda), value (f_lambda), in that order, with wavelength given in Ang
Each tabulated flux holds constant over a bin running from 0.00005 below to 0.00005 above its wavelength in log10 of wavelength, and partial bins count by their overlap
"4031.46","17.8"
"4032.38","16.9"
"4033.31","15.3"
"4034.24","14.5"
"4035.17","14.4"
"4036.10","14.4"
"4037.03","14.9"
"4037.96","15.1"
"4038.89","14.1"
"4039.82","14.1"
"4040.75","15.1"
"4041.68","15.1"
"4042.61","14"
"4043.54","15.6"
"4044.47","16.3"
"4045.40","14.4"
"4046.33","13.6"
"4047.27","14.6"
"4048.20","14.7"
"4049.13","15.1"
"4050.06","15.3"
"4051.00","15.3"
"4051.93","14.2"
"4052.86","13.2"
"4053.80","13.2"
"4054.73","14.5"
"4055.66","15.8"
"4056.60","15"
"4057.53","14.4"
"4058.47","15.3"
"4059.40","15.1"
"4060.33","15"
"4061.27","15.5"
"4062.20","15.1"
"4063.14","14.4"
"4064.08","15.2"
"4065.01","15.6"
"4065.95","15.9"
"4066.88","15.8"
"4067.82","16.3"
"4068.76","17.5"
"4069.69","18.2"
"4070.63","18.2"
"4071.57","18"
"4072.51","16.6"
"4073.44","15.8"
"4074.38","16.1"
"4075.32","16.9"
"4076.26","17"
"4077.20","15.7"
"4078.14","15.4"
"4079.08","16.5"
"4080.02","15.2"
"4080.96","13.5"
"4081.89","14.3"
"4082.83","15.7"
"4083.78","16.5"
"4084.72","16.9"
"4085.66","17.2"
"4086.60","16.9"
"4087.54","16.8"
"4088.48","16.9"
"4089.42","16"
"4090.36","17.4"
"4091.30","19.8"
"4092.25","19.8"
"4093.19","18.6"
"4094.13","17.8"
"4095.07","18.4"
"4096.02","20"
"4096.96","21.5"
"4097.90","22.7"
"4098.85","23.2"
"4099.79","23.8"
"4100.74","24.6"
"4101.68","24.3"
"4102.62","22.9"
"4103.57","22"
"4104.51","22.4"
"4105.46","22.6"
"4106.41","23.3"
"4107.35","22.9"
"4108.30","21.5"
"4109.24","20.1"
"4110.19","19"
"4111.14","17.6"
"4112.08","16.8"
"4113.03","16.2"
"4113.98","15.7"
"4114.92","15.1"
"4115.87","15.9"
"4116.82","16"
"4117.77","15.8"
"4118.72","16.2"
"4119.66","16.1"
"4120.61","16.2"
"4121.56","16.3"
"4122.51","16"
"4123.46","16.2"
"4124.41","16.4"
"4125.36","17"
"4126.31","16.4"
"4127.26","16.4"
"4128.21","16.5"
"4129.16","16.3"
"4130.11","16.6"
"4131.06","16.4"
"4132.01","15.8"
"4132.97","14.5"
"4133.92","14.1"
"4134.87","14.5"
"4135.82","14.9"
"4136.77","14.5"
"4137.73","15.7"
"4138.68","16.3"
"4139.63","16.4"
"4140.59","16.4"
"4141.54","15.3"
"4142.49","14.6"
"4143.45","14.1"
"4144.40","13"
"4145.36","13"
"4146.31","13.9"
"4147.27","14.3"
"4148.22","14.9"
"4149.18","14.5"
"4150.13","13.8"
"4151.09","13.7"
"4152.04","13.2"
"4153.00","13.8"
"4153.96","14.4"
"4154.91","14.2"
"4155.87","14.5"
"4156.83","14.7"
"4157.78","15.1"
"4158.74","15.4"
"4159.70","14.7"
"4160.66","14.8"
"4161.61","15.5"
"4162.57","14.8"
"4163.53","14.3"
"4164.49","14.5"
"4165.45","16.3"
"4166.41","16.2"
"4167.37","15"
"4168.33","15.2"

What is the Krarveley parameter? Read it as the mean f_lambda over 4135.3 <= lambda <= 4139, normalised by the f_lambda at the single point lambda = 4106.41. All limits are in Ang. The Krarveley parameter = 0.66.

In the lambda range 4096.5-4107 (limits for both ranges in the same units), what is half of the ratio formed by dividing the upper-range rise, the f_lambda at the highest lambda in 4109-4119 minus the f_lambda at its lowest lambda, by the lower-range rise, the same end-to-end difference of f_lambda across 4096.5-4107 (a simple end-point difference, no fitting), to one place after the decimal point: -1.1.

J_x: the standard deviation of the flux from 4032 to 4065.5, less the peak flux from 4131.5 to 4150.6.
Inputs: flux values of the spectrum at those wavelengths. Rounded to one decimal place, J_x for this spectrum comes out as -15.6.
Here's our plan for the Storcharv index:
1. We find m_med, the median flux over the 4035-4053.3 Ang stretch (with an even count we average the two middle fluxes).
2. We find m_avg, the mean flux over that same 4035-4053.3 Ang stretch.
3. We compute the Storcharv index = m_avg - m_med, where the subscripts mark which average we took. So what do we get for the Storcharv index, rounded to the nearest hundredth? 0.03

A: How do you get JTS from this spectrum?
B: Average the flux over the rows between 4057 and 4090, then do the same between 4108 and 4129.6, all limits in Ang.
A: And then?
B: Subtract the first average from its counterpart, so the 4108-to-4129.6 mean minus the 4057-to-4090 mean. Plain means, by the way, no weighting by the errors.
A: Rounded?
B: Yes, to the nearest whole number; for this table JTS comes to 1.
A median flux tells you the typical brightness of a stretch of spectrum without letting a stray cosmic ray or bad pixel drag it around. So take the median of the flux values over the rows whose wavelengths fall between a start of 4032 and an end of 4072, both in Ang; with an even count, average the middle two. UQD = 15.1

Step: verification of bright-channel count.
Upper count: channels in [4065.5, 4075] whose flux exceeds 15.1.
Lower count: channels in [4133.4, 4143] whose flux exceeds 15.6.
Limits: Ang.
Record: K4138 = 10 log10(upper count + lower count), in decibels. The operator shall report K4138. 11.5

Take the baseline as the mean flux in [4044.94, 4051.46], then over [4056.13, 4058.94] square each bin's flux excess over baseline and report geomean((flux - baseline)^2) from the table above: 0.14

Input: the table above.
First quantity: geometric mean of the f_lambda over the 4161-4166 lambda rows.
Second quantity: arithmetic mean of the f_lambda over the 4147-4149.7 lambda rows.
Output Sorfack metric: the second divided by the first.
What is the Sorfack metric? 0.97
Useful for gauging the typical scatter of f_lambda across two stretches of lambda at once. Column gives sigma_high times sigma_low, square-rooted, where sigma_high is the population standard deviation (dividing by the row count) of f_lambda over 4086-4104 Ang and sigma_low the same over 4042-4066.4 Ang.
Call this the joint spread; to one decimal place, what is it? 1.5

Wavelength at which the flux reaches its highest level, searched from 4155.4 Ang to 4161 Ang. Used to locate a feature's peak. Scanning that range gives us 4158.74 Ang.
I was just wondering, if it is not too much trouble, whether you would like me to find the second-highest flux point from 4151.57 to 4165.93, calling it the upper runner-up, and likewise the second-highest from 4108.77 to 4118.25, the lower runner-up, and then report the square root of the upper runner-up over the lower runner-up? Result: 0.90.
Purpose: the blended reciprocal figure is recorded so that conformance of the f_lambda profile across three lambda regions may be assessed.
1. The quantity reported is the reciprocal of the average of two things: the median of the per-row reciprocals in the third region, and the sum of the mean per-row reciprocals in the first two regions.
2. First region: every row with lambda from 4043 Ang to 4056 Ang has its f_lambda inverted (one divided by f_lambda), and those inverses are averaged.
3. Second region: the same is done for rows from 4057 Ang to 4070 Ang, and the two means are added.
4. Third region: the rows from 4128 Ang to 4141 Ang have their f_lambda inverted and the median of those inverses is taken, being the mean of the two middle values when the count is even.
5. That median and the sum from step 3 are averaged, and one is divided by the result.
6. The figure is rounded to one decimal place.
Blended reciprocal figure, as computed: 10.3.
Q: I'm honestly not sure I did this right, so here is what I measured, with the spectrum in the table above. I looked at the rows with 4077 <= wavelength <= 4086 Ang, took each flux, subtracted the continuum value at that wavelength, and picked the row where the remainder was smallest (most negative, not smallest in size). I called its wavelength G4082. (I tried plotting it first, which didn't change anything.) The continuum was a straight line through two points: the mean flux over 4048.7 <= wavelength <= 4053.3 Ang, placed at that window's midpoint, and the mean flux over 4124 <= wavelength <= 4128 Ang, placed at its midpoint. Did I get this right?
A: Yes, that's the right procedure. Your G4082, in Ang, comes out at 4080.96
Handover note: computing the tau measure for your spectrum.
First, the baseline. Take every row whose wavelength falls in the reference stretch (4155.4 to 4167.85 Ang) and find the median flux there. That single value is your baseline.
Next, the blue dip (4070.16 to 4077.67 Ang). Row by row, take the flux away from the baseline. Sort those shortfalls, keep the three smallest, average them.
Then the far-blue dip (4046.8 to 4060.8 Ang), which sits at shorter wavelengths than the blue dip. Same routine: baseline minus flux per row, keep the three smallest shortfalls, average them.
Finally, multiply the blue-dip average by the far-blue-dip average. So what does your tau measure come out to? 2.0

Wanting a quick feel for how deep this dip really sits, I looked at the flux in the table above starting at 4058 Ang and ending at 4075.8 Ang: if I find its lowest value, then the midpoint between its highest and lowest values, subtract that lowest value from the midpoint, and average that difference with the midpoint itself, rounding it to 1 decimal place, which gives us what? 9.1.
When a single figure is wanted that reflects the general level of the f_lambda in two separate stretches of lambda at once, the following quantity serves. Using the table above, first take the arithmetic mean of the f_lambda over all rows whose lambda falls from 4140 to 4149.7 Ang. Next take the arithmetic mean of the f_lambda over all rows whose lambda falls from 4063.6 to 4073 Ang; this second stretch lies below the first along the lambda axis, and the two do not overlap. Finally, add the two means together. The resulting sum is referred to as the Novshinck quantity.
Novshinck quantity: 31.1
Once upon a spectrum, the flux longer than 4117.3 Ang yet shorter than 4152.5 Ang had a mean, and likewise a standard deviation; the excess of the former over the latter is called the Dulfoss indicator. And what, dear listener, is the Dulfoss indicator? 14.1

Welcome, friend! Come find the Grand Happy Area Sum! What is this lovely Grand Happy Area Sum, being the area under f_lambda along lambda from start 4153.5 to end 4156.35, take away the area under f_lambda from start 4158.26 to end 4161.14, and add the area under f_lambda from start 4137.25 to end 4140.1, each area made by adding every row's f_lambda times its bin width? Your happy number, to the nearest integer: 44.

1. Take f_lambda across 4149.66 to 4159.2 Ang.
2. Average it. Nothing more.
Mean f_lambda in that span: 14.3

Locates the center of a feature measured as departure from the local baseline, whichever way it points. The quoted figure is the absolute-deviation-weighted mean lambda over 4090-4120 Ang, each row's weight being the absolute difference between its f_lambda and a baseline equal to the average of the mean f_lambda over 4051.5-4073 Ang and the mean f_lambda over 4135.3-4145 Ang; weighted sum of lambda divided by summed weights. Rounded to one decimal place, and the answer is 4102.1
